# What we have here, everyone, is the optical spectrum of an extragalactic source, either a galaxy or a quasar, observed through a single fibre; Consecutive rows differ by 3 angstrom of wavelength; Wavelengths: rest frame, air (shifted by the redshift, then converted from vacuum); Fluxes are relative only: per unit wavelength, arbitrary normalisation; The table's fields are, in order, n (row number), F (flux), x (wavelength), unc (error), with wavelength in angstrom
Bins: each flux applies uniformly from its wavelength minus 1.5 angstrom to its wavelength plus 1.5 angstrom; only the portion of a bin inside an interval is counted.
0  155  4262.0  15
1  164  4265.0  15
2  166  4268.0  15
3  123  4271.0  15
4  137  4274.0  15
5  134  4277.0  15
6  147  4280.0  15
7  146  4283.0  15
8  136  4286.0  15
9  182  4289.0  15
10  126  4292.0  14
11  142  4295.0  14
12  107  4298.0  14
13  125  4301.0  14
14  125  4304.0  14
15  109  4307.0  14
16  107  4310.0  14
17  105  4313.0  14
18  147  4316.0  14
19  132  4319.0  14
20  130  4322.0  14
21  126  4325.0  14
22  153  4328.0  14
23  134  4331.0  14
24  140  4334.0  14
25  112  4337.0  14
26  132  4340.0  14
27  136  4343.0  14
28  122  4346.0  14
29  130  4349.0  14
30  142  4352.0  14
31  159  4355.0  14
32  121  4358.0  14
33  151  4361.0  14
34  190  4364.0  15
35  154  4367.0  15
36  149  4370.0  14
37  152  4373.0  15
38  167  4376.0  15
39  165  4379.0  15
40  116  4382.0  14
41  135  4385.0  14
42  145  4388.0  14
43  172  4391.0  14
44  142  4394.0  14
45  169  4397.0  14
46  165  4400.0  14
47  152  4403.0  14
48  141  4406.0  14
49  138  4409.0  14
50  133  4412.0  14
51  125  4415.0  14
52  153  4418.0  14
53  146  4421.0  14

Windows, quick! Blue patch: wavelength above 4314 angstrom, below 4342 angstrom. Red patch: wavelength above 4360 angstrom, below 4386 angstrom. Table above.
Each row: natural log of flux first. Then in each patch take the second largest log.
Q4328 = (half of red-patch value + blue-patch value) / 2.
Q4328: 3.775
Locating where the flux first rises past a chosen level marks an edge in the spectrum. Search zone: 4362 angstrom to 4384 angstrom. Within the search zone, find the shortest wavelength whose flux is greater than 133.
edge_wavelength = 4364.0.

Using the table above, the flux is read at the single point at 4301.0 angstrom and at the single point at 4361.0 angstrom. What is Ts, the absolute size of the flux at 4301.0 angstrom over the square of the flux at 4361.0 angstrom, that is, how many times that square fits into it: 0.0055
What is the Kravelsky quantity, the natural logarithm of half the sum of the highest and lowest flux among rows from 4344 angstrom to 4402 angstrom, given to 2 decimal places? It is 5.03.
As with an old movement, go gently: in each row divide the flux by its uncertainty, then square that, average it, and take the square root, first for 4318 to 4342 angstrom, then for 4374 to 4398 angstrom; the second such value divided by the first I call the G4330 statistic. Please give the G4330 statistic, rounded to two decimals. 1.13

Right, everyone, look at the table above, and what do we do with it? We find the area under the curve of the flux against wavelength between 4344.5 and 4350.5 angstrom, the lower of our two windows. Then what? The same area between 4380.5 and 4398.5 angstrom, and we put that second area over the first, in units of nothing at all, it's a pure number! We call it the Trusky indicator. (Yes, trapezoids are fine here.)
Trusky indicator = 3.5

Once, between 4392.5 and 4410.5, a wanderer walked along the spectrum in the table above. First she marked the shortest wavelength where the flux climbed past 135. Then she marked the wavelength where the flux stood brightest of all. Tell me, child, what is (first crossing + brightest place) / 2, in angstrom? 4395.5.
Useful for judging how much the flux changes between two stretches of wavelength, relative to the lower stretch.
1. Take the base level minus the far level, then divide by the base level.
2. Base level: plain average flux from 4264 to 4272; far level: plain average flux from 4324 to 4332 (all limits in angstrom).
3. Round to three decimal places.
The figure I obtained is 0.088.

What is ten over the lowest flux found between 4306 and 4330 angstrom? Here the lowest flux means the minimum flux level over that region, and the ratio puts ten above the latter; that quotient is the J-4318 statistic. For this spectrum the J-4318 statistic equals 0.095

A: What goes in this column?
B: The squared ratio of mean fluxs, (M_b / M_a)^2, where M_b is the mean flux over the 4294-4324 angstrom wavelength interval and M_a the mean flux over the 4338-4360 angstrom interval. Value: 0.83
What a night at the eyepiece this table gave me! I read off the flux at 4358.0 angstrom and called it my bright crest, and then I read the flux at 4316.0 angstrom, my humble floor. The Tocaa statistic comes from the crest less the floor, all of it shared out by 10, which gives -2.6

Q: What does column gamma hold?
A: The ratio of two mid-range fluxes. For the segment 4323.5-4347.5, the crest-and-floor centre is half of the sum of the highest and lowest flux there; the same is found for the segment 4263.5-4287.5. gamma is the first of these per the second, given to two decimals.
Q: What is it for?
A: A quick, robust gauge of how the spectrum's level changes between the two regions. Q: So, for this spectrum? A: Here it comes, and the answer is 0.92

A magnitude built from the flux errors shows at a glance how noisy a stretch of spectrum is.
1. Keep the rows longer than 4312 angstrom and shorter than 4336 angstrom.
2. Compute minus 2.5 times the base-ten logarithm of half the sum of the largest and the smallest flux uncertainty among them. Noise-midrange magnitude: -2.87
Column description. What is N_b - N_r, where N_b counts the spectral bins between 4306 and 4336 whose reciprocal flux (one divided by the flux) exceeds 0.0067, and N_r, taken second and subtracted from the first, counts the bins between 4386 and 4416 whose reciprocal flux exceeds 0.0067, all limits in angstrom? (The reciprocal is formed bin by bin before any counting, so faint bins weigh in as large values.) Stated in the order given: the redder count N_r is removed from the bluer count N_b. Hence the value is 3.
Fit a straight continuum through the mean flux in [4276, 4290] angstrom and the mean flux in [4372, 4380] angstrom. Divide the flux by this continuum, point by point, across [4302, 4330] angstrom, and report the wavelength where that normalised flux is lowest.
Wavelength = 4313.0 angstrom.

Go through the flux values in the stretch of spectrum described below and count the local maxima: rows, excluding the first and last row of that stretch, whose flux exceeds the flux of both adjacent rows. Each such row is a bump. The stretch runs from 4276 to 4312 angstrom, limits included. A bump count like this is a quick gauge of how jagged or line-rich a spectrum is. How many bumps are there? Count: 3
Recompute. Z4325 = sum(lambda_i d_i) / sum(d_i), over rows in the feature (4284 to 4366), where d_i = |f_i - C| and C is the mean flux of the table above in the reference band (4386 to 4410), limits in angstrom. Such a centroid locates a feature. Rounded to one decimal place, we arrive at 4321.7 angstrom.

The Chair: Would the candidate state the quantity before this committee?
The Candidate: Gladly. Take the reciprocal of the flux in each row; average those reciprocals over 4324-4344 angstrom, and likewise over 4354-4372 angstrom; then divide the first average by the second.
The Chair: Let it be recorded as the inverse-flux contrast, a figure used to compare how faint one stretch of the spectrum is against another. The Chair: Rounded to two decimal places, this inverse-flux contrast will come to 1.14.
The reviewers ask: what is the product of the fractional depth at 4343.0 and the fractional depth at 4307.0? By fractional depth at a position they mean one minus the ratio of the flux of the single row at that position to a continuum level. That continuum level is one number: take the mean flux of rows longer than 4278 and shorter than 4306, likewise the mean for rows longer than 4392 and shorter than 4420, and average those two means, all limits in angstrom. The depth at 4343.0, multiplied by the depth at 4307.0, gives 0.010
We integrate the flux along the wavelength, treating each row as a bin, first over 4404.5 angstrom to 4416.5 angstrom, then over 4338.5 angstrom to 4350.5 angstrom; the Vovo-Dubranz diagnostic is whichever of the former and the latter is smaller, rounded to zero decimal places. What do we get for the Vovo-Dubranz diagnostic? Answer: 1560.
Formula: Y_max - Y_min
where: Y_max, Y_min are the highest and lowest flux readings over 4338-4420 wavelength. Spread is 74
